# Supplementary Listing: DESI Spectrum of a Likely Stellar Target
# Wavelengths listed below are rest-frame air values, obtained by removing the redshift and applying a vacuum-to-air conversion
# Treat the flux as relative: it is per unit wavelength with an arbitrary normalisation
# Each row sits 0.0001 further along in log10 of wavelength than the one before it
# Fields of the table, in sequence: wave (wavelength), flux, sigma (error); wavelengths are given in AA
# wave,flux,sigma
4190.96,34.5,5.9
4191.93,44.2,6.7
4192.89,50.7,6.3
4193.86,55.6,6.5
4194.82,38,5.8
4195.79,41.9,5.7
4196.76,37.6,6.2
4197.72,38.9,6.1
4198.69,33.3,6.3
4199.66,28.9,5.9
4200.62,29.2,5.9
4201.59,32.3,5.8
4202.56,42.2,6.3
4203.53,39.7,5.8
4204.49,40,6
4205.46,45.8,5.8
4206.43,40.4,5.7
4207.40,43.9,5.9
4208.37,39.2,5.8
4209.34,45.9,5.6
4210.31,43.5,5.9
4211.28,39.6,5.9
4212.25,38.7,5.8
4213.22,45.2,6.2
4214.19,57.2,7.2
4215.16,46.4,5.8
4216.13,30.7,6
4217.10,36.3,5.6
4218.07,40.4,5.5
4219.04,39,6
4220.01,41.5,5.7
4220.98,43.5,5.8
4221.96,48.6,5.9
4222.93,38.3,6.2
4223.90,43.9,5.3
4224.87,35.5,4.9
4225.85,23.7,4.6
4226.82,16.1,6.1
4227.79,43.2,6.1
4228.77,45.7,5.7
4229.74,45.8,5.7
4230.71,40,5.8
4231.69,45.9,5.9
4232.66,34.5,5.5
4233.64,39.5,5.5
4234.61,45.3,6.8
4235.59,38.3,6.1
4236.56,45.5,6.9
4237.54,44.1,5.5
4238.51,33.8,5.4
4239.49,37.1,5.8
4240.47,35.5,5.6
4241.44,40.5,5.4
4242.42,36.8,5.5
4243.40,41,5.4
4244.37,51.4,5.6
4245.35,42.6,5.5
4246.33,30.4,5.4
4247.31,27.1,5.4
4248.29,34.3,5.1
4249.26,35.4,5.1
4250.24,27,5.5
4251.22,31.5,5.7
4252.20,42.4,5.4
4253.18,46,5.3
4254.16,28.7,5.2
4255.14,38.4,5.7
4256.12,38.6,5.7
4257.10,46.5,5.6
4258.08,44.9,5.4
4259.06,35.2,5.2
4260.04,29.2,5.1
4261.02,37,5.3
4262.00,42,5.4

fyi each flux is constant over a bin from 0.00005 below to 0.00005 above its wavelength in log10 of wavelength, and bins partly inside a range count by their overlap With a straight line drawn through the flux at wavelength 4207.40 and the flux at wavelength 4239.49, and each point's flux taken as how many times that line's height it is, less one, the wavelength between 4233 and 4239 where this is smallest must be 4238.51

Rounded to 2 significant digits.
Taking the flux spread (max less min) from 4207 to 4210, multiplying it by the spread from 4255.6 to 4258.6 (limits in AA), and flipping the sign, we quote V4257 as -53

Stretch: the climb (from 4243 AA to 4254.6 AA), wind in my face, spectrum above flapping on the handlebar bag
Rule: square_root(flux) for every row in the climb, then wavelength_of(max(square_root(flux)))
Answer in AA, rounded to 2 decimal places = 4244.37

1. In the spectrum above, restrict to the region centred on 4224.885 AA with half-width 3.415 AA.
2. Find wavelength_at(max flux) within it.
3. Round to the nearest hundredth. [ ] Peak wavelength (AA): 4221.96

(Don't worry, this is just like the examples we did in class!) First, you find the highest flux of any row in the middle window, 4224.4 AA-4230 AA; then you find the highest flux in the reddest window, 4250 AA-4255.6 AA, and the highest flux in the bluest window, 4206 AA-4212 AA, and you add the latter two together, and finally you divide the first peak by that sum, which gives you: 0.498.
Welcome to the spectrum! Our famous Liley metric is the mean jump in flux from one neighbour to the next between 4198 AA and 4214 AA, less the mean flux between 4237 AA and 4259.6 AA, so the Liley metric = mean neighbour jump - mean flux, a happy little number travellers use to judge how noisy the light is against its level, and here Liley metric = -34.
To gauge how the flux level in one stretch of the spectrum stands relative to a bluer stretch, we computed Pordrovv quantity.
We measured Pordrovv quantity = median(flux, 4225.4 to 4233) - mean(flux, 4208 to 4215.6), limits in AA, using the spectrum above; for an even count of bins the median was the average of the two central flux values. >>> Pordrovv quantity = -3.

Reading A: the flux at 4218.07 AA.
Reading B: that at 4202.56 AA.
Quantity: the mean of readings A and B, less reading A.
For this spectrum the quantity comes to 0.9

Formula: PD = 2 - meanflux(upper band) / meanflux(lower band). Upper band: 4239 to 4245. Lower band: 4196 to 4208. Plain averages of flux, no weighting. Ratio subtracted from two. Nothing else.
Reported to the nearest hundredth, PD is 0.93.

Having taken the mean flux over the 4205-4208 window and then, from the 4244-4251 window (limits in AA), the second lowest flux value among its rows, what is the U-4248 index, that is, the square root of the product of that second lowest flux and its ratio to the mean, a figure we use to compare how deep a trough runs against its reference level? 4.1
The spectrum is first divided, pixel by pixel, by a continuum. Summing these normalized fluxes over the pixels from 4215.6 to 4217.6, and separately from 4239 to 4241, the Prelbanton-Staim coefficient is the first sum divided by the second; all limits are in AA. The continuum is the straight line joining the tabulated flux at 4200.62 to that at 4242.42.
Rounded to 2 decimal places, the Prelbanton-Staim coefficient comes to 1.04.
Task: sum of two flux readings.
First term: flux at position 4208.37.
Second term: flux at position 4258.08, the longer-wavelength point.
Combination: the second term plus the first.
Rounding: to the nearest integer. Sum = 84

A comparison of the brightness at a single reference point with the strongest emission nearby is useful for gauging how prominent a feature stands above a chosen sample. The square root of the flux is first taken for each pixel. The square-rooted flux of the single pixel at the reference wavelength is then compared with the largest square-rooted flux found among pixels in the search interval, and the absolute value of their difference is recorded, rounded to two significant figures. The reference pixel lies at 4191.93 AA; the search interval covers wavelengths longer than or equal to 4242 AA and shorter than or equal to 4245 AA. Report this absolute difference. 0.52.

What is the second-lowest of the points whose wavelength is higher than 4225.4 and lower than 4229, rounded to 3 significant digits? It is 23.7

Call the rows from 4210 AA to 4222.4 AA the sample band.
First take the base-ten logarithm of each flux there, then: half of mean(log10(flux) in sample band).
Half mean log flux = 0.811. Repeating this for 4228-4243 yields 0.803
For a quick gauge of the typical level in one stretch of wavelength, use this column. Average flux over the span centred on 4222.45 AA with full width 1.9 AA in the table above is 43.5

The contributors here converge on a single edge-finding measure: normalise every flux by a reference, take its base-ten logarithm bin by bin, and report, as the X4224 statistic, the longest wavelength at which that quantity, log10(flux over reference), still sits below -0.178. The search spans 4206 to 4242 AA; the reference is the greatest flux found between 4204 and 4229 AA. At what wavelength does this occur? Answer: 4240.47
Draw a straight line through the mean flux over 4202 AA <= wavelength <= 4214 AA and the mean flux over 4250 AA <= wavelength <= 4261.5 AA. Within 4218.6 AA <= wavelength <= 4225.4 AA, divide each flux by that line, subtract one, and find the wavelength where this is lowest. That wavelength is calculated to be 4224.87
